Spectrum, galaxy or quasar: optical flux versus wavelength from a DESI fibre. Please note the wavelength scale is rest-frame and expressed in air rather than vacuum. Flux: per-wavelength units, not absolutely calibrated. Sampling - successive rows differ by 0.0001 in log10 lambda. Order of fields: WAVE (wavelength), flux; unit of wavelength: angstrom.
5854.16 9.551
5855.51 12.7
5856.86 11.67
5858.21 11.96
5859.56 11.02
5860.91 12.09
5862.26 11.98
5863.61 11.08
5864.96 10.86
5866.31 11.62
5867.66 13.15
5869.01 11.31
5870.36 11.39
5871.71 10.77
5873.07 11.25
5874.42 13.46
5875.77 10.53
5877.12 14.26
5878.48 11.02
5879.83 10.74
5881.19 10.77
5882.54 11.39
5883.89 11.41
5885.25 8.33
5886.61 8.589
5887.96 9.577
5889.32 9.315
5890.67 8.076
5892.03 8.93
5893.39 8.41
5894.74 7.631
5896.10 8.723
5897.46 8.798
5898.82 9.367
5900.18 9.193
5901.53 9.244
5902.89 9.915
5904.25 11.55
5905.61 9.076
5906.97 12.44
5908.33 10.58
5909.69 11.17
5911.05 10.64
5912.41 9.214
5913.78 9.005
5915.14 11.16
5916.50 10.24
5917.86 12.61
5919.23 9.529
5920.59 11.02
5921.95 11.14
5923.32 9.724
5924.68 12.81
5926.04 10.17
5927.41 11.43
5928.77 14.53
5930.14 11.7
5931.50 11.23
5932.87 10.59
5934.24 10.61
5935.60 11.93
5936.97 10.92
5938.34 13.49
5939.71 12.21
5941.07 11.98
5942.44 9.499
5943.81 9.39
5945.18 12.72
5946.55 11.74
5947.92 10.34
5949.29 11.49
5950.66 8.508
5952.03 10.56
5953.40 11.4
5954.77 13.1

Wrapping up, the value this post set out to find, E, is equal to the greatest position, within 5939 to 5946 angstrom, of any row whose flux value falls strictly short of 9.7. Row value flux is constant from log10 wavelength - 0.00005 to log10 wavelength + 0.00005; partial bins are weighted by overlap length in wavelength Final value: 5943.81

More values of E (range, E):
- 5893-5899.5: 5898.82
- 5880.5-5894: 5893.39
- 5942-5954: 5950.66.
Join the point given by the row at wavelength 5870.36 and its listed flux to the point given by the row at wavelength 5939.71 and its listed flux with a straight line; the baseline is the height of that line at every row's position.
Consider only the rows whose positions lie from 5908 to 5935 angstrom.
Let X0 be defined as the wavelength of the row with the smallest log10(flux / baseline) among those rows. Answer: 5913.78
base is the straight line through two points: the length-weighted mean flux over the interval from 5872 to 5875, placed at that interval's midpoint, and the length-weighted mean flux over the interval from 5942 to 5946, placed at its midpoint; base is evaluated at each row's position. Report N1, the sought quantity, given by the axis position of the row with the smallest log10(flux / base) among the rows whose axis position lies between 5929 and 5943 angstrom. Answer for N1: 5942.44 angstrom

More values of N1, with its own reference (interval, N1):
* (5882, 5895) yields 5894.74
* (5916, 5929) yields 5919.23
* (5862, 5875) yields 5864.96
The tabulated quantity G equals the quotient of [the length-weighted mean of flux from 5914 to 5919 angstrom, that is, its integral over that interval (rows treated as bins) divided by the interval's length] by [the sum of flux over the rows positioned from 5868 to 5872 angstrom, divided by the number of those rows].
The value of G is 0.98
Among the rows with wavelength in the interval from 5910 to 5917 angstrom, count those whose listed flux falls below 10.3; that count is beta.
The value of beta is 3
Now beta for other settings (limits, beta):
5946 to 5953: 1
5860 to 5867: 0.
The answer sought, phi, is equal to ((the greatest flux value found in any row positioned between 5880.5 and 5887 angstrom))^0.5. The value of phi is 3.4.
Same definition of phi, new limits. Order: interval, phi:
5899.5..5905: 3.4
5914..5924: 3.6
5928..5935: 3.8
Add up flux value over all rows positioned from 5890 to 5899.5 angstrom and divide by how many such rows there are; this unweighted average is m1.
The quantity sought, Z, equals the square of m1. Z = 73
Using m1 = 8.6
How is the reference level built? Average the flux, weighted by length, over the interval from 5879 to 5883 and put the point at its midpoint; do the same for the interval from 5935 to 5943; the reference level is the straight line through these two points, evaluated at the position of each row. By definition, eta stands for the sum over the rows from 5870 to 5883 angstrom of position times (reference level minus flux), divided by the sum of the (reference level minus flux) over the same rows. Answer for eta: 5875.5 angstrom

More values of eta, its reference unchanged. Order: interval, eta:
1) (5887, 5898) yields 5893.1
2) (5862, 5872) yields 5866.4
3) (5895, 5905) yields 5899.0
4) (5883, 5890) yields 5887.1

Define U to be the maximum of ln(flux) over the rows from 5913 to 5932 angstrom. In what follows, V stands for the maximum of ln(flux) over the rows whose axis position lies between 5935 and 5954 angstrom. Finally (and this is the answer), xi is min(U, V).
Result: 2.60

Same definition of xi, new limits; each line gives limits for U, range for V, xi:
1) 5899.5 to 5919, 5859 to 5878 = 2.53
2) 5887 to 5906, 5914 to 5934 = 2.45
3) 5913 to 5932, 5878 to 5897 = 2.43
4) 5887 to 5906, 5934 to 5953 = 2.45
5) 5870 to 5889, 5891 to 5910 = 2.52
